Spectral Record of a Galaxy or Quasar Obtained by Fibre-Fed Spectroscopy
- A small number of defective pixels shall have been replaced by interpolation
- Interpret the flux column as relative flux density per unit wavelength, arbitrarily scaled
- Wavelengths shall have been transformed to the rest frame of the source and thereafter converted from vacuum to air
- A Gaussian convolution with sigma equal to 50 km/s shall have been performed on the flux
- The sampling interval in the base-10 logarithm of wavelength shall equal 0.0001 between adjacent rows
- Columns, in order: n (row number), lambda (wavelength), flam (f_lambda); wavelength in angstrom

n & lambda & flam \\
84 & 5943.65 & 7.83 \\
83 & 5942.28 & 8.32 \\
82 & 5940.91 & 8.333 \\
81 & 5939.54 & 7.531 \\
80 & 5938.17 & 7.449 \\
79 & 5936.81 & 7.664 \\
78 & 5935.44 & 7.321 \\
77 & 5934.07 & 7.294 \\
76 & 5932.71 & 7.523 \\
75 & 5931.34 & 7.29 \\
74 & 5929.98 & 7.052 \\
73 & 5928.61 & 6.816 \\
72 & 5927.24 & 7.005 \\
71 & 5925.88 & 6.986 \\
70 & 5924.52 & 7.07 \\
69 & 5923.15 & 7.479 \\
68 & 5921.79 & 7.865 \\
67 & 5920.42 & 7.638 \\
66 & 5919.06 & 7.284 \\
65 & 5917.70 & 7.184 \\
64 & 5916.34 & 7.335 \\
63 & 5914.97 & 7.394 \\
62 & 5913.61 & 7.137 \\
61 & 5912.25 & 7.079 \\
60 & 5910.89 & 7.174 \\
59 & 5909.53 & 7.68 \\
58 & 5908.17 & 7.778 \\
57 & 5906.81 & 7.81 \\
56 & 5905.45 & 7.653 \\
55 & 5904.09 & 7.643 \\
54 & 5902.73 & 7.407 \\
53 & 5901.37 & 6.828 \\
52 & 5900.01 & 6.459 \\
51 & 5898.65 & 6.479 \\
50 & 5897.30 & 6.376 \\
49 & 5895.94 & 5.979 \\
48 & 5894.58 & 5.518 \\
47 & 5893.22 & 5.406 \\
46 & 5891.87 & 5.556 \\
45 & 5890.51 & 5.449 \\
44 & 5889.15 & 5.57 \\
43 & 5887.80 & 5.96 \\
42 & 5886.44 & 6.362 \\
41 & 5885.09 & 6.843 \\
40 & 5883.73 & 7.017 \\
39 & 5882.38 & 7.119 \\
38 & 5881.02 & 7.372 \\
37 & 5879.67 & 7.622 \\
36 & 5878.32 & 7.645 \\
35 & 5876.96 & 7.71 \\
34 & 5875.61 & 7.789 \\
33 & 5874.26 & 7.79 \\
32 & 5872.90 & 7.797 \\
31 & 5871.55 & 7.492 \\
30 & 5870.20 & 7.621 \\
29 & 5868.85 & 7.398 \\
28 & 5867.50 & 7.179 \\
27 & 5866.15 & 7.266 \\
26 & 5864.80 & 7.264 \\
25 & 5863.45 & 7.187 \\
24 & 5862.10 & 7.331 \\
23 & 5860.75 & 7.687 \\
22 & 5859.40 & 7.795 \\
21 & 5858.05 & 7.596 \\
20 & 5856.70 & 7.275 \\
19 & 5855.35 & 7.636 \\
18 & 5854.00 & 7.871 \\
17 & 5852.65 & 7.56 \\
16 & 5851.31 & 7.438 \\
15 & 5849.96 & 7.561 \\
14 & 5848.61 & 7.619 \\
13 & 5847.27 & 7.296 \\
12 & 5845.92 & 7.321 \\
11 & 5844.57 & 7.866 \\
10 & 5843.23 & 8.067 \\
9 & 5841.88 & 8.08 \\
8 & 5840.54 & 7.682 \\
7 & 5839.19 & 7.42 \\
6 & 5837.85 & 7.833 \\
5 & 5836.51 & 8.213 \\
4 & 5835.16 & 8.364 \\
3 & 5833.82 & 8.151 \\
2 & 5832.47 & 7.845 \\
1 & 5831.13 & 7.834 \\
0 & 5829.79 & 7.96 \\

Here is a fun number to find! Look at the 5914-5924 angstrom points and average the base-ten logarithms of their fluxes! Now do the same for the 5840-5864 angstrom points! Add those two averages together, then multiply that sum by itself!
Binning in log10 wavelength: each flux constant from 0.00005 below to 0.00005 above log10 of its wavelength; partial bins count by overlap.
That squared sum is 3.07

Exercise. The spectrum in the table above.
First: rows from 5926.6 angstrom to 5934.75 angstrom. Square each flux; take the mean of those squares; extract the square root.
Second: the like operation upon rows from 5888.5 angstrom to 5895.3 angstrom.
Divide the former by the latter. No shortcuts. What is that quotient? 1.30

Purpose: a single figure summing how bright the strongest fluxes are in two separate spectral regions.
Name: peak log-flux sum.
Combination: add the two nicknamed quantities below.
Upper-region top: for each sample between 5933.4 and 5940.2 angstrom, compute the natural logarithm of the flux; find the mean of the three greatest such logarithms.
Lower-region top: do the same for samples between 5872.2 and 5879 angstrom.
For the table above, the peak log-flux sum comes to 4.07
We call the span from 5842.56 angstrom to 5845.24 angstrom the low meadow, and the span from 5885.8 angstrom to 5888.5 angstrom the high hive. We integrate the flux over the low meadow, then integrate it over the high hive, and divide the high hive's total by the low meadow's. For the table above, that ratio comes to 0.78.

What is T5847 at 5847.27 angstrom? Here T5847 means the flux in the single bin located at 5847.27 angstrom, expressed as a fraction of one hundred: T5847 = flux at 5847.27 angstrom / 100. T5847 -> 0.0730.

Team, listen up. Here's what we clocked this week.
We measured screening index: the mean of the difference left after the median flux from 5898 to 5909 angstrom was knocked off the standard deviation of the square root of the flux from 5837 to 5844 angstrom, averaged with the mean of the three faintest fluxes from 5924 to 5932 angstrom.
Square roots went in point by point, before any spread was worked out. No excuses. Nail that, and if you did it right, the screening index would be -0.27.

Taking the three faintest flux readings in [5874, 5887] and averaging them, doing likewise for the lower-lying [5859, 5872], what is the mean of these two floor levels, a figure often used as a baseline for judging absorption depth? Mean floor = 7.0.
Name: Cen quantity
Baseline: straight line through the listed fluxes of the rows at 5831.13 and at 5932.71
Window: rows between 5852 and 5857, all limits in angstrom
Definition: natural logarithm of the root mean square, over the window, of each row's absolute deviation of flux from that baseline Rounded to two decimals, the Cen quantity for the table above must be -1.29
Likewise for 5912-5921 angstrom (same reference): -1.10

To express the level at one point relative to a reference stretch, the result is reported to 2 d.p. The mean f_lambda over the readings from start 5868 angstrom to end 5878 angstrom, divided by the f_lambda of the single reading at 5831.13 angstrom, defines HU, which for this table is 0.98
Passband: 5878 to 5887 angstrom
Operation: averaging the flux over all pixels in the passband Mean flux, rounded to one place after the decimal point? 7.1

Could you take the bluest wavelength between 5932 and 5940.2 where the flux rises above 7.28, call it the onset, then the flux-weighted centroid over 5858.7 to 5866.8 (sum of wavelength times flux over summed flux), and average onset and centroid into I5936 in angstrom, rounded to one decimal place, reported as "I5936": 5897.7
